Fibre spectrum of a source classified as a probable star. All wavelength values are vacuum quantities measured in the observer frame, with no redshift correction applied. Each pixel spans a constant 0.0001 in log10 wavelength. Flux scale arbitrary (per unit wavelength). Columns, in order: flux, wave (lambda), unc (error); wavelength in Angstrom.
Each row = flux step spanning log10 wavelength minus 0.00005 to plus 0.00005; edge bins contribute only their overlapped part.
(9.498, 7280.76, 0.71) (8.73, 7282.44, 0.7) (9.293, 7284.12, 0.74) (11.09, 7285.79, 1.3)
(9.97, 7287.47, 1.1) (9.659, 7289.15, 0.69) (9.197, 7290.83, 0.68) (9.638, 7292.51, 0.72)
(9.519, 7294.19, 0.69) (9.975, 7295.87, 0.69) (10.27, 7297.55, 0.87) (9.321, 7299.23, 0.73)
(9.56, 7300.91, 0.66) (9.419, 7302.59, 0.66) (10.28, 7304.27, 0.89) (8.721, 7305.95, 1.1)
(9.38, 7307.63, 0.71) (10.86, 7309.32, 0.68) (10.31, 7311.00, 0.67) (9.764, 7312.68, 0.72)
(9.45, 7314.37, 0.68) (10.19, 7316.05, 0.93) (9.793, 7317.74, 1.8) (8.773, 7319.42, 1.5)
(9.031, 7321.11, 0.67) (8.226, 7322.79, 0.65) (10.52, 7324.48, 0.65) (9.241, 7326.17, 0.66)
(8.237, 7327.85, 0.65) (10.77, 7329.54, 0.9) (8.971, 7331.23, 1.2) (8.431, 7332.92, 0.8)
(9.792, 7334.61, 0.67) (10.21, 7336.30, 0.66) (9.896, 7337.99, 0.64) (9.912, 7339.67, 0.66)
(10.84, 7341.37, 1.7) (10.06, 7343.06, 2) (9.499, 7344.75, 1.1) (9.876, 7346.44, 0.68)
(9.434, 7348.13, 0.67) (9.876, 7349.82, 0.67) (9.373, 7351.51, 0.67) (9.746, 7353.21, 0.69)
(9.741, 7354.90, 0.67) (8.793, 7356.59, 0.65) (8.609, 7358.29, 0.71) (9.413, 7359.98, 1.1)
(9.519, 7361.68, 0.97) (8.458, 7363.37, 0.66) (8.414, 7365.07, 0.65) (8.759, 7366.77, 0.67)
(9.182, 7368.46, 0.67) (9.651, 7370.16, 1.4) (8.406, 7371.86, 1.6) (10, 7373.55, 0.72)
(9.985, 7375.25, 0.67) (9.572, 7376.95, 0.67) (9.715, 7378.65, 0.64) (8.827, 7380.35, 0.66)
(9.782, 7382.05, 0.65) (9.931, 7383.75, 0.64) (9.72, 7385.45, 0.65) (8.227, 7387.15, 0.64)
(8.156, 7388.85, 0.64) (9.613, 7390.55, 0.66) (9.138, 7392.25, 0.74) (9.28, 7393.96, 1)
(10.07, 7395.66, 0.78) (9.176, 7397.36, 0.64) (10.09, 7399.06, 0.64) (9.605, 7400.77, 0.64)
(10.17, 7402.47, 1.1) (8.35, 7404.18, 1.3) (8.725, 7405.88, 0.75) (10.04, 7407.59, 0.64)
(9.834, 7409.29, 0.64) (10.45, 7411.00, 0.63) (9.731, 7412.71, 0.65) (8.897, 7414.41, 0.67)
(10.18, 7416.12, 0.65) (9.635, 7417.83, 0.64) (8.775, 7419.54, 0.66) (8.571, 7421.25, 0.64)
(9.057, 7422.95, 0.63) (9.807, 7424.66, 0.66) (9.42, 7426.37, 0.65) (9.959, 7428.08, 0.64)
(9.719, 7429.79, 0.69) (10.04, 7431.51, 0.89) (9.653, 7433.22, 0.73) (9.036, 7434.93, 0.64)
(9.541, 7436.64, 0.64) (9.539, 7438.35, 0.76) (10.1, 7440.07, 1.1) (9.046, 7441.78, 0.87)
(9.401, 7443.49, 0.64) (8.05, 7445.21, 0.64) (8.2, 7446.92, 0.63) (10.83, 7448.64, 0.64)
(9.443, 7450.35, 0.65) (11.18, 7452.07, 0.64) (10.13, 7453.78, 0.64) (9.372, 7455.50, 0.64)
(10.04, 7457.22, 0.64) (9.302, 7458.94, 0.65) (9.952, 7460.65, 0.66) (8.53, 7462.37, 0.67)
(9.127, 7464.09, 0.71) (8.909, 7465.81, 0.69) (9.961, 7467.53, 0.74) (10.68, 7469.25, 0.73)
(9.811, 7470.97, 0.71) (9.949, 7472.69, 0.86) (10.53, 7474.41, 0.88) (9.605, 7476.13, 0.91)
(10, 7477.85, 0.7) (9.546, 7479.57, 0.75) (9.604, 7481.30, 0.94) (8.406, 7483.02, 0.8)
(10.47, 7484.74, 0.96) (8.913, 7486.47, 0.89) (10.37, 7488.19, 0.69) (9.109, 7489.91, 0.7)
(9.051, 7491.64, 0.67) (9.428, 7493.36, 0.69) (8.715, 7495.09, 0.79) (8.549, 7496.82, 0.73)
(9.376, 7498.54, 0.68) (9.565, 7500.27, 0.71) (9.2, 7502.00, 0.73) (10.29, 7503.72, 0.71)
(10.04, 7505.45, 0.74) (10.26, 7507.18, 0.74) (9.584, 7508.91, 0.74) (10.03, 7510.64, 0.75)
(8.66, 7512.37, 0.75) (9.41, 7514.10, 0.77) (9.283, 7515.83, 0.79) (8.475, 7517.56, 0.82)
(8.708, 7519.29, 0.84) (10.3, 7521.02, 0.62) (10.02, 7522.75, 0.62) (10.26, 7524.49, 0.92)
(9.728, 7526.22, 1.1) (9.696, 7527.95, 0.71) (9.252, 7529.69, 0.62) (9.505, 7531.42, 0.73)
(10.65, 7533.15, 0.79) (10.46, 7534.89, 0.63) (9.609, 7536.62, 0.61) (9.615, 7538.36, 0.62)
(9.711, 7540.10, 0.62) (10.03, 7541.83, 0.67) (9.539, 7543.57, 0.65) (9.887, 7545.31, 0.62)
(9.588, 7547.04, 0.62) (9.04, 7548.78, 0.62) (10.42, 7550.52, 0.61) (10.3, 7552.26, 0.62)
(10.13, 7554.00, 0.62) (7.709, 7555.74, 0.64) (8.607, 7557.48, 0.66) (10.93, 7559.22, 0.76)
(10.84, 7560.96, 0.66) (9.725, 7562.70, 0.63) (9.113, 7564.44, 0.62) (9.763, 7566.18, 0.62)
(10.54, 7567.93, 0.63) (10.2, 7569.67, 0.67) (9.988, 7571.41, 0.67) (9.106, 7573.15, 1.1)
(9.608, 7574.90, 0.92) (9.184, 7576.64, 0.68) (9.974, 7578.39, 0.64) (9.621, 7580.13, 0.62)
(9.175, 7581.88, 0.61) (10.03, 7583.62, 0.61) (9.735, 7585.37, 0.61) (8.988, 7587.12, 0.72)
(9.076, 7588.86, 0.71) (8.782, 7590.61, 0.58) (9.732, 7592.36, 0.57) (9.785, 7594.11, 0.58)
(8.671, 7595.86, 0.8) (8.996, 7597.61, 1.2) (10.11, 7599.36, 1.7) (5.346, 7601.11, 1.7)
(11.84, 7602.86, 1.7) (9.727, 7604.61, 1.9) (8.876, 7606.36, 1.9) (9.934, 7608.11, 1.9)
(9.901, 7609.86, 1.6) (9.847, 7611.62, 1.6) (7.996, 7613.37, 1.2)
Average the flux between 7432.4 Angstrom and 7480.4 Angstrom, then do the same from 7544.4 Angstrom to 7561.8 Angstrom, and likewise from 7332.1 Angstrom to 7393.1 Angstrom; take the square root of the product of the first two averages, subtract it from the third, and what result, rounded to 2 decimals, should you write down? -0.28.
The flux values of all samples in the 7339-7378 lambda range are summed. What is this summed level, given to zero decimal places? 217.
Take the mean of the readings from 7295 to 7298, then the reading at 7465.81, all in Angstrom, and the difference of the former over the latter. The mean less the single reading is 1.2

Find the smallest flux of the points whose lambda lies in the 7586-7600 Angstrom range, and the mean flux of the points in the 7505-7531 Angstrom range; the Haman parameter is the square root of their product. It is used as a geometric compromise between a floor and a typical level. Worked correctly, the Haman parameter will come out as 9.11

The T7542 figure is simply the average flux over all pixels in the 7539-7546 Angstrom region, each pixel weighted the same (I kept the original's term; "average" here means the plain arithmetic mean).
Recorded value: 9.8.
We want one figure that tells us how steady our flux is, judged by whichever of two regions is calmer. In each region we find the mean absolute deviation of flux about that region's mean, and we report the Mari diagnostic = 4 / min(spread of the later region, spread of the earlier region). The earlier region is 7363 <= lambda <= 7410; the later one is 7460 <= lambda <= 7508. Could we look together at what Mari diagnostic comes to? 7.42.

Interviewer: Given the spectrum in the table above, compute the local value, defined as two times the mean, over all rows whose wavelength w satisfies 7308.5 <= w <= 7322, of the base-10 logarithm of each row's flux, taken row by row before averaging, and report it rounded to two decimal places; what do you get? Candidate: 1.98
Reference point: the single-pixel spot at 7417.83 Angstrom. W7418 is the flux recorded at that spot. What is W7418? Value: 9.635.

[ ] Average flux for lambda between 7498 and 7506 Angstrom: 9.69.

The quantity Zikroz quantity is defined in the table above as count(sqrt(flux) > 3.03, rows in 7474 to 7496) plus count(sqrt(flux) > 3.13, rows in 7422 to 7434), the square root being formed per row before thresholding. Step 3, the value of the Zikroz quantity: 11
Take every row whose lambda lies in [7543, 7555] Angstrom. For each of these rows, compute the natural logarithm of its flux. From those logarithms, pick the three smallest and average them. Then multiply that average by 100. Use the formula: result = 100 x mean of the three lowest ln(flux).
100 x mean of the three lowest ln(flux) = 224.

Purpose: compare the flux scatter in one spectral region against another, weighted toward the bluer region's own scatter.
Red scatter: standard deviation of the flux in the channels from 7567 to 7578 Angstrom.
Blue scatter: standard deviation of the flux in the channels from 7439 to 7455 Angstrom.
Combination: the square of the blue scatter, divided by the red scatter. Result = 2.0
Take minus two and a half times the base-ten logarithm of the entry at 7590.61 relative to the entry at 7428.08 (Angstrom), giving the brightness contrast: 0.14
